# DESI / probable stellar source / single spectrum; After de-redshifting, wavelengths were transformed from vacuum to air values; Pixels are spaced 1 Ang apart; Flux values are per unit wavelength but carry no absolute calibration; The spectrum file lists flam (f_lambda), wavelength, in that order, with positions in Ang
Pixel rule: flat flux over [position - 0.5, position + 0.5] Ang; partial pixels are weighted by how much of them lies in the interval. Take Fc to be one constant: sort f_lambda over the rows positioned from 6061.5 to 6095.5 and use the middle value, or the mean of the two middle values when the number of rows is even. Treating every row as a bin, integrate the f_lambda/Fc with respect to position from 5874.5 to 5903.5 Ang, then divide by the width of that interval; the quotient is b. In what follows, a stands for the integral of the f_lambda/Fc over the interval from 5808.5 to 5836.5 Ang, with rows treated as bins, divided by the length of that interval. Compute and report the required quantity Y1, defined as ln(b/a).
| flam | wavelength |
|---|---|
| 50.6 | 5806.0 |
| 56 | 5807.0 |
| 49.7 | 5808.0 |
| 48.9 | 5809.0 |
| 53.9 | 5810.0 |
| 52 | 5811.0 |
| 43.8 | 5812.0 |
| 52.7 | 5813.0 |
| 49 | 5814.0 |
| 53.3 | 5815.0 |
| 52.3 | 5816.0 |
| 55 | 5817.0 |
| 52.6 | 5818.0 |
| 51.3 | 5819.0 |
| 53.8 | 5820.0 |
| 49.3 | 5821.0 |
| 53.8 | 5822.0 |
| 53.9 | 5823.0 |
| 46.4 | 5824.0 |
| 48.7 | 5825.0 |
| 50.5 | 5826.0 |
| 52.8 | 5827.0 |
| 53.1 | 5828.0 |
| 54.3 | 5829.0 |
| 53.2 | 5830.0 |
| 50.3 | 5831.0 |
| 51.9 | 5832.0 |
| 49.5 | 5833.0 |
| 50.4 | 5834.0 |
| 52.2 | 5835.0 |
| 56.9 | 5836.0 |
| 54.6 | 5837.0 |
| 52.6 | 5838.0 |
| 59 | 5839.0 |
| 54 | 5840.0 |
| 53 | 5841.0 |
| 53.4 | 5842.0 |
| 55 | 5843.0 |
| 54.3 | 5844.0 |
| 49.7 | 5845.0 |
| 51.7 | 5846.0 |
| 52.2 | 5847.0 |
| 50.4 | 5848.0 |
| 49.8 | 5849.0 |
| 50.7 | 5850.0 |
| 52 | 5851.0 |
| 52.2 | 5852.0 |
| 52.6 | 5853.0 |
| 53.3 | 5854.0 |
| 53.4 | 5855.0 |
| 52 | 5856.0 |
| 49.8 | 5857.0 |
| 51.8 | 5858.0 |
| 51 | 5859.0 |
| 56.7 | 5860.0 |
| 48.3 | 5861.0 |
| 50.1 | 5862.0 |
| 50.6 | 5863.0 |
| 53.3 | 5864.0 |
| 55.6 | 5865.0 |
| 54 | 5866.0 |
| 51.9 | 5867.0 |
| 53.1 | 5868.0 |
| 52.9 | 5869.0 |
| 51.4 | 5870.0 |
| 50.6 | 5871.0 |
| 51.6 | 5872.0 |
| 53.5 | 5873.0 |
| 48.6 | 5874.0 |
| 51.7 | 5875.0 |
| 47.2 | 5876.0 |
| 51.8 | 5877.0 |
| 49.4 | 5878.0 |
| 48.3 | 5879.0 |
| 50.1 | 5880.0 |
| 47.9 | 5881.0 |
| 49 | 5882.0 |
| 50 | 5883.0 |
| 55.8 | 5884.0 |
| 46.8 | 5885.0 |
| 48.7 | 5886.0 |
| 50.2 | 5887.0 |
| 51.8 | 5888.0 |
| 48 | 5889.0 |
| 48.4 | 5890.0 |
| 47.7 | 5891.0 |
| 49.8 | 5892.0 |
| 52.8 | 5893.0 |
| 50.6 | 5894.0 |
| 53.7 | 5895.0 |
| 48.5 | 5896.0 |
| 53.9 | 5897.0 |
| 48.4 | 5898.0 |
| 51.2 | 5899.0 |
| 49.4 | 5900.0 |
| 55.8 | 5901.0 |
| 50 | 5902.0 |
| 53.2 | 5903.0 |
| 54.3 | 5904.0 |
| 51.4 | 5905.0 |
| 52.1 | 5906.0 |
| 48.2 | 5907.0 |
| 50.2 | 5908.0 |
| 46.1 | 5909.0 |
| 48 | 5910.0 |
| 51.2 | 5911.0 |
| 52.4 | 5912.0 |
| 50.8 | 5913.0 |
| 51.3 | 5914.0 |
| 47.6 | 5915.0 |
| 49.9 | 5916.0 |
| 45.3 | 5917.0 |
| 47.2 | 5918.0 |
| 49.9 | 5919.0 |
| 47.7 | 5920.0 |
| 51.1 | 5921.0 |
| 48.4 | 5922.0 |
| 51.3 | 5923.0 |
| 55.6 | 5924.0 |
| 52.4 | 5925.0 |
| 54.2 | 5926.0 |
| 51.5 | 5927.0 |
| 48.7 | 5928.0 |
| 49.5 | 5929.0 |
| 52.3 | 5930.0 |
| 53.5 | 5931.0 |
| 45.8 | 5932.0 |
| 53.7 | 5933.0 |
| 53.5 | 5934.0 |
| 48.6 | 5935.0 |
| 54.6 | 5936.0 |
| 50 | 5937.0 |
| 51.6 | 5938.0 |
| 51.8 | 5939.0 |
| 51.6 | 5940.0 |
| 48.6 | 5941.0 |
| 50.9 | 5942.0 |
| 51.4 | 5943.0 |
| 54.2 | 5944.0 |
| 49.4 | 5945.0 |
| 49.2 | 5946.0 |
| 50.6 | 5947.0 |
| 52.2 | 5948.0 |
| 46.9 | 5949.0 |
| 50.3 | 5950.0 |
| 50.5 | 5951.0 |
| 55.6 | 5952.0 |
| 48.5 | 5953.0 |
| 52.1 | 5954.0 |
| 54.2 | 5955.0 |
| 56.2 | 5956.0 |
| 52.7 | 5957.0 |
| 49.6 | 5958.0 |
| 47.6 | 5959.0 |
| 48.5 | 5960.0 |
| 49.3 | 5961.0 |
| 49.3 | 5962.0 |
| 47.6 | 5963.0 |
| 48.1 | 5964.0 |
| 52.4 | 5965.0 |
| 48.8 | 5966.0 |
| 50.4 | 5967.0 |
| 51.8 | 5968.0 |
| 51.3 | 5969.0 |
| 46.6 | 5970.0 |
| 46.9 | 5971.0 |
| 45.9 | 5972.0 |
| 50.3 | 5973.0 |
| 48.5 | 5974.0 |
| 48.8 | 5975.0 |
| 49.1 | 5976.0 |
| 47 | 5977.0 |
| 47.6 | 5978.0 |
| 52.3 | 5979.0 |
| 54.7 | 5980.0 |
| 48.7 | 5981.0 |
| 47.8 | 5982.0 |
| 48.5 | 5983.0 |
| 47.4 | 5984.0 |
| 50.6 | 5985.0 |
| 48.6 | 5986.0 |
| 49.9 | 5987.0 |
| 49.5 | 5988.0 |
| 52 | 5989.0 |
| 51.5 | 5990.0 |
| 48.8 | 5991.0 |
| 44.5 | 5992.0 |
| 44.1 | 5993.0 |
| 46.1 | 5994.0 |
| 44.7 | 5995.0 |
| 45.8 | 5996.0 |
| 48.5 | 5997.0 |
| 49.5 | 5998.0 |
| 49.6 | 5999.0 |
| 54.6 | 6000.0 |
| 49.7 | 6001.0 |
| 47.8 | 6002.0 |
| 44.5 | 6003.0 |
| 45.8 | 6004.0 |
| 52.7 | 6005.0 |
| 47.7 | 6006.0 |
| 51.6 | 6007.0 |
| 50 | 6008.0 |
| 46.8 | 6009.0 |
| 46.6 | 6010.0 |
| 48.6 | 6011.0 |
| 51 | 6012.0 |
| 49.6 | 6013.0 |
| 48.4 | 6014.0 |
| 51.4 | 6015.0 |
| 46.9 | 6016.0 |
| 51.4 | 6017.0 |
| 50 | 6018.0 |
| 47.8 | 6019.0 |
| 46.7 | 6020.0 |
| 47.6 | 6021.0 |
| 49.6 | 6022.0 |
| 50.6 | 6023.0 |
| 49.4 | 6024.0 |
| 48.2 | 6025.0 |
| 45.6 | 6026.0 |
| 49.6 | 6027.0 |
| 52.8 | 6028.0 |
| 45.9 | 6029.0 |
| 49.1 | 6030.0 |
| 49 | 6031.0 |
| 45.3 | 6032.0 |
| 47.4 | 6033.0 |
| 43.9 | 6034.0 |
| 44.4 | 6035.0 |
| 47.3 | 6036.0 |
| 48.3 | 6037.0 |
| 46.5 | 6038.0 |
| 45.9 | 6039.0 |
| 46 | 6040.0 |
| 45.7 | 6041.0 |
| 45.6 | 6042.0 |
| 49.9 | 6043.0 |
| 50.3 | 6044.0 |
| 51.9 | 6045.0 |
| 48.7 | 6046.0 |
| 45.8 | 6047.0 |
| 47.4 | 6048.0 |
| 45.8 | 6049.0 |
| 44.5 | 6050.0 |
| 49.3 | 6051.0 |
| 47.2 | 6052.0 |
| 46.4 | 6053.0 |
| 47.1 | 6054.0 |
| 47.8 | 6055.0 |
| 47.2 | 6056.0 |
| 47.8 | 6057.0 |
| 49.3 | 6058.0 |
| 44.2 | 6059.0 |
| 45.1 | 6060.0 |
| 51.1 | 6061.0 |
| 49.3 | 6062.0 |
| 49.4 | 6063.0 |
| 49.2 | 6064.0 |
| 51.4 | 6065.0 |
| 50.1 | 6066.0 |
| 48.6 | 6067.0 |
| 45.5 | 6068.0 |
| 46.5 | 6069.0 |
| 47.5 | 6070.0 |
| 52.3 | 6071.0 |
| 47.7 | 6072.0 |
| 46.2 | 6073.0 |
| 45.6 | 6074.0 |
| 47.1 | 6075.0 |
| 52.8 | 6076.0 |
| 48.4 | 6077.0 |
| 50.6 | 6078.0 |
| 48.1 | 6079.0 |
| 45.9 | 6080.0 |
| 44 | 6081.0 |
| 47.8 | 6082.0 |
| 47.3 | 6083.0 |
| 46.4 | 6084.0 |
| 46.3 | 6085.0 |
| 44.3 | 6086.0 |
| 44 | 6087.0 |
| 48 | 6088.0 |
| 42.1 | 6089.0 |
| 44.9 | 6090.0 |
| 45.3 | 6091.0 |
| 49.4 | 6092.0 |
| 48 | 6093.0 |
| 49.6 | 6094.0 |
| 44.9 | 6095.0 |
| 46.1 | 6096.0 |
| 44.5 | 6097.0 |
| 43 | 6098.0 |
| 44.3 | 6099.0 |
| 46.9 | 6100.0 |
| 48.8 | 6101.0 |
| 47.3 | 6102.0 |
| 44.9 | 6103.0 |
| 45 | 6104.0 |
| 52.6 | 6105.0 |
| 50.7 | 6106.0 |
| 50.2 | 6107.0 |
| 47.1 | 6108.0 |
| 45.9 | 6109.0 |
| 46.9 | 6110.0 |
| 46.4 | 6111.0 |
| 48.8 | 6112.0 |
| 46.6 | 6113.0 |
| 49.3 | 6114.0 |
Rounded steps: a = 1.08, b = 1.06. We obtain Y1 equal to -0.03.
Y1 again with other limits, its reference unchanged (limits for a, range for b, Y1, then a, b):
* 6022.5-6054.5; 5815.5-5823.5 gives 0.10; 1.00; 1.11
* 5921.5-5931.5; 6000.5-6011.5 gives -0.07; 1.09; 1.02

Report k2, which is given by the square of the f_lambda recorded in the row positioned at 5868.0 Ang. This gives 2820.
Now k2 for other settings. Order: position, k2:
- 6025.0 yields 2323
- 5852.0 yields 2725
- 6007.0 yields 2663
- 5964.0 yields 2314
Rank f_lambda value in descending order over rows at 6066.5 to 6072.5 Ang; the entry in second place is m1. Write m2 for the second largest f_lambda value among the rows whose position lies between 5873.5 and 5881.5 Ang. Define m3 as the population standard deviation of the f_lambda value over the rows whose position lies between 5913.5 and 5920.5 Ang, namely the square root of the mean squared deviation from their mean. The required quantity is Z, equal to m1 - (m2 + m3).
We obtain -5.0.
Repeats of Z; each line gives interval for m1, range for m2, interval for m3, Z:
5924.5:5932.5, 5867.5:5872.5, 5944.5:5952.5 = -1.8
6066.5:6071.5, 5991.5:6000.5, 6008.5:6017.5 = -2.9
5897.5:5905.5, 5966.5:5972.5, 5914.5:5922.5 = 1.3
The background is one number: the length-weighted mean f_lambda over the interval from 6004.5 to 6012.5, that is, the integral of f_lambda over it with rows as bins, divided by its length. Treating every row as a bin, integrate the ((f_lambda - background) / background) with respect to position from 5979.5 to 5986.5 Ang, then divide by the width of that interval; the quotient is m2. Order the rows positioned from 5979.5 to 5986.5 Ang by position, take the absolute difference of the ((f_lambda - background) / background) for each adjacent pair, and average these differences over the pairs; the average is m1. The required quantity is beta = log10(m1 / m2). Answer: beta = 1.4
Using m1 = 0.047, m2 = 0.002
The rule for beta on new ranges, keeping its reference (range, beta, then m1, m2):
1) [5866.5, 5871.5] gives -0.4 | 0.019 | 0.053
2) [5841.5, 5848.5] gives -0.2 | 0.038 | 0.061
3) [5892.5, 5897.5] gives 0.2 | 0.081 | 0.051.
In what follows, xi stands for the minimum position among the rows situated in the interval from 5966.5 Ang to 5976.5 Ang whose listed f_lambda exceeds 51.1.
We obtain 5968.0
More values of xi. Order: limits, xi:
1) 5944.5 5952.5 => 5948.0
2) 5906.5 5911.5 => 5911.0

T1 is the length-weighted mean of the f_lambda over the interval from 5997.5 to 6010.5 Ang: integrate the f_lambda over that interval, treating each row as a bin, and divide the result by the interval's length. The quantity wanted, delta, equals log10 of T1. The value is 1.69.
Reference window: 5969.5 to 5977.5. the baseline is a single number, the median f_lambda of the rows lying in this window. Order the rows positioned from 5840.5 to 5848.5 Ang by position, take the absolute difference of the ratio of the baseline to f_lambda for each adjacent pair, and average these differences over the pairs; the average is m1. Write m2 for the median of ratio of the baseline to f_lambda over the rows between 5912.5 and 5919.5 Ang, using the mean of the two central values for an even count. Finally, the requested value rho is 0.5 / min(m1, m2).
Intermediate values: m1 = 0.029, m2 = 0.957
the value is 17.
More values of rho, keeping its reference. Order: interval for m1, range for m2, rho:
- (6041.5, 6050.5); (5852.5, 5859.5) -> 11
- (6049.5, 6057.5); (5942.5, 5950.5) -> 16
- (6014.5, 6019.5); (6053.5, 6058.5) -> 8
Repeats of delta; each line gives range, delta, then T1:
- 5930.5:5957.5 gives 1.71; 51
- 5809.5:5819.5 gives 1.71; 52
